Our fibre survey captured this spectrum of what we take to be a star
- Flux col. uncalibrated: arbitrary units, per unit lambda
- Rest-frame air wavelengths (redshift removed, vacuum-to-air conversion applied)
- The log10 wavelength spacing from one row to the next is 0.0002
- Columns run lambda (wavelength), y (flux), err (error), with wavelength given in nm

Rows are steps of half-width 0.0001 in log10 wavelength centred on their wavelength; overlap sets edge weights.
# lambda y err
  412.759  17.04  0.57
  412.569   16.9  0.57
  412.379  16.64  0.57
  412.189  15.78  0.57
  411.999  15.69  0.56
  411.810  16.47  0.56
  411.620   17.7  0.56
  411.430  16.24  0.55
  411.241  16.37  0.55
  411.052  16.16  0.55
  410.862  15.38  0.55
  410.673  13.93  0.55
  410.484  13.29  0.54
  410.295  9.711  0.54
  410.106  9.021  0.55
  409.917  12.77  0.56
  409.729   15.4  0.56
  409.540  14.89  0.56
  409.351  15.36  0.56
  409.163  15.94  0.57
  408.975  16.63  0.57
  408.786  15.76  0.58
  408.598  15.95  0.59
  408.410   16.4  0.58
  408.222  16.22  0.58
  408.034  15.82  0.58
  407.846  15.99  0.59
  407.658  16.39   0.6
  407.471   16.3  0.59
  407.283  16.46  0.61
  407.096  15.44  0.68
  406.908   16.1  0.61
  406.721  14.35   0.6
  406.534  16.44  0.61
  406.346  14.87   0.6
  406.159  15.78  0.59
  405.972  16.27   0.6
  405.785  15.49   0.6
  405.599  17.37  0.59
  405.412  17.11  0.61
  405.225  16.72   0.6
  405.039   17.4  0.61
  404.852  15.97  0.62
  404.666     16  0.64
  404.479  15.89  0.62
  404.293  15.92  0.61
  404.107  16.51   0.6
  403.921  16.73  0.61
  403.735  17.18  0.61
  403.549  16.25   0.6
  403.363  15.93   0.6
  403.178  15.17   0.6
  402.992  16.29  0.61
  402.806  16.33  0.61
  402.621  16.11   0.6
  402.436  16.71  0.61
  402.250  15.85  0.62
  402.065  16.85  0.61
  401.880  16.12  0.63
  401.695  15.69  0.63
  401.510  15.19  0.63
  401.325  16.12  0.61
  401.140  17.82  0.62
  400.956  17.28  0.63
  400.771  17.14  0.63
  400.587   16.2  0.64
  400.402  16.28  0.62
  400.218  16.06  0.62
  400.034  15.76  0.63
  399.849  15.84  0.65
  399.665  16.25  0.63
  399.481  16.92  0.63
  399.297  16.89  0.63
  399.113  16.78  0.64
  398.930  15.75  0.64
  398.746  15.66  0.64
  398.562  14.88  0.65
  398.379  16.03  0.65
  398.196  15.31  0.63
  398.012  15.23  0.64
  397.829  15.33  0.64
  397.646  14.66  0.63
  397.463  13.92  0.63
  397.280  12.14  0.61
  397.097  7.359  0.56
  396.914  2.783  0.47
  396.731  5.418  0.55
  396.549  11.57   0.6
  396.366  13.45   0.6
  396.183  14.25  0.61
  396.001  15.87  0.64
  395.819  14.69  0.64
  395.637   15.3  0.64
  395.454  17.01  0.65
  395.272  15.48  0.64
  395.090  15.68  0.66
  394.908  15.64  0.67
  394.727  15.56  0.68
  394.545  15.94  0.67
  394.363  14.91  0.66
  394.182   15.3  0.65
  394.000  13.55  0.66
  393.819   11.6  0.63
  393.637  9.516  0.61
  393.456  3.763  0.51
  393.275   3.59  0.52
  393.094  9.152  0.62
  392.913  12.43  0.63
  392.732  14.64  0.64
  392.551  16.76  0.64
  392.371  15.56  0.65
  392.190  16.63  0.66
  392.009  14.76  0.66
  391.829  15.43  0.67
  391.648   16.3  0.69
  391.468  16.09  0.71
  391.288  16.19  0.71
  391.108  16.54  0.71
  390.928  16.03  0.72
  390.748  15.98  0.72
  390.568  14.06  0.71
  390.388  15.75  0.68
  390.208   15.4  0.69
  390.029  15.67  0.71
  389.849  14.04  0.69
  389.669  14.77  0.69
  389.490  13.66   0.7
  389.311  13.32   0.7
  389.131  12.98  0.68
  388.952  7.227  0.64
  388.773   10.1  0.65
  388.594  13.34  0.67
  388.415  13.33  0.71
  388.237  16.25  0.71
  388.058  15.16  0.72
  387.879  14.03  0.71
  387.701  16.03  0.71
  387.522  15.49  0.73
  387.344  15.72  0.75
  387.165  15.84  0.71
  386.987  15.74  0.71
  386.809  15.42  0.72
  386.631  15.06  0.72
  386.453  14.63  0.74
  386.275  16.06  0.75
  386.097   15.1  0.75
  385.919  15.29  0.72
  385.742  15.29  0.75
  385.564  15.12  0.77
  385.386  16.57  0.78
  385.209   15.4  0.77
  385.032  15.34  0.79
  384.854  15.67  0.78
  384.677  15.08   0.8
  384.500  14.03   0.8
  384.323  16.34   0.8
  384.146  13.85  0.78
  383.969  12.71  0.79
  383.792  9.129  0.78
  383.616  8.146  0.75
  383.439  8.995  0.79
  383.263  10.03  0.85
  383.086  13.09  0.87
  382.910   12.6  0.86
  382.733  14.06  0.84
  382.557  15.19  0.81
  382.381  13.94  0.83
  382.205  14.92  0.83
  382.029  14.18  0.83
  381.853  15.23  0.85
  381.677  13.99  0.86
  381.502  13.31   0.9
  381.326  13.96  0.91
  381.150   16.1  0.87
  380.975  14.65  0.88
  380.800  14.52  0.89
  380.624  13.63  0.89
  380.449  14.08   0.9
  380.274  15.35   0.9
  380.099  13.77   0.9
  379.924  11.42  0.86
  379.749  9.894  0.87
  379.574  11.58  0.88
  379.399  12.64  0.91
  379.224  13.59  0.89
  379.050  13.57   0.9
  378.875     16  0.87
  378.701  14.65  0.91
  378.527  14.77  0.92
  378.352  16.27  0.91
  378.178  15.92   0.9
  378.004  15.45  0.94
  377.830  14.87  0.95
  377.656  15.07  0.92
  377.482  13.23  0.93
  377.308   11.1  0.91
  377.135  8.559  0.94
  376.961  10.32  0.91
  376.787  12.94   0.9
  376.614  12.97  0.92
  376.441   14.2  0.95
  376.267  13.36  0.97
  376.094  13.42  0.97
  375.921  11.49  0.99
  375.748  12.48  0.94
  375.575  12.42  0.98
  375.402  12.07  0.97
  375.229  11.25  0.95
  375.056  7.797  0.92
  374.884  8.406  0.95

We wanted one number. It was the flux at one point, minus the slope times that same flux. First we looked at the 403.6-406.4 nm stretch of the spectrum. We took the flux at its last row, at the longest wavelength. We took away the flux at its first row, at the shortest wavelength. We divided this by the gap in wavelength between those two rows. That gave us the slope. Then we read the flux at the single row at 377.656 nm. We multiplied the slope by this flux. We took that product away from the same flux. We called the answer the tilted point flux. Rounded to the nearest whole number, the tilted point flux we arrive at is 28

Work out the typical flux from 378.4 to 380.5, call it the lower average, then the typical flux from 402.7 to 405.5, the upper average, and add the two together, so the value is 29.8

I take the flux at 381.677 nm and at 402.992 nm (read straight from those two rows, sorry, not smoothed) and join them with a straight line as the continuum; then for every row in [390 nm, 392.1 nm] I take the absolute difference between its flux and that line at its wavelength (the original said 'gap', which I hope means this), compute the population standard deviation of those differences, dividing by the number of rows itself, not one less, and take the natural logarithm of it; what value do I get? -1.1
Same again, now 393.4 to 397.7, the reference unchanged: 1.3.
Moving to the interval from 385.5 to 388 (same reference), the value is -1.0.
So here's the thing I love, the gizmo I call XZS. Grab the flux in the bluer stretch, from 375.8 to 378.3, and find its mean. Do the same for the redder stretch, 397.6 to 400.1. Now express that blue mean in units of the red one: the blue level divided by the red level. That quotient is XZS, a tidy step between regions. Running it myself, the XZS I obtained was 0.83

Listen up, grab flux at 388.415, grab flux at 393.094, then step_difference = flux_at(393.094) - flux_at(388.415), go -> -4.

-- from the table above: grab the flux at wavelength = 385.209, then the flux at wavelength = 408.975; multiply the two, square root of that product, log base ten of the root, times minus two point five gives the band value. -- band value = -3.0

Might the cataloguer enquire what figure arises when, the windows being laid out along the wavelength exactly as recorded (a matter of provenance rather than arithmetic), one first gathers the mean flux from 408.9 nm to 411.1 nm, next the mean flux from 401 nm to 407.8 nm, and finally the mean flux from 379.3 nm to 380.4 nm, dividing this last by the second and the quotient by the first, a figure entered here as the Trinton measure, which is 0.055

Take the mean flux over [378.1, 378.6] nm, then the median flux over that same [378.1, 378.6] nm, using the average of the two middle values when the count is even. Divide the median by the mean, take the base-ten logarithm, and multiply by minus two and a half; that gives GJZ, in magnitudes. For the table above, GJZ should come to -0.018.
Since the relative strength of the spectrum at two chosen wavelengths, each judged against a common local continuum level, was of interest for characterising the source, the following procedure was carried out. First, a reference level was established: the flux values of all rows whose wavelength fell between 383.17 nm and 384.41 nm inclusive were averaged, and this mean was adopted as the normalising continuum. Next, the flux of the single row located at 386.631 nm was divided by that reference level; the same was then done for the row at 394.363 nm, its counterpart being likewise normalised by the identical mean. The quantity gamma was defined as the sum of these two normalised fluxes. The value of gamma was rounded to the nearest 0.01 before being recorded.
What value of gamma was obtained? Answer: 2.65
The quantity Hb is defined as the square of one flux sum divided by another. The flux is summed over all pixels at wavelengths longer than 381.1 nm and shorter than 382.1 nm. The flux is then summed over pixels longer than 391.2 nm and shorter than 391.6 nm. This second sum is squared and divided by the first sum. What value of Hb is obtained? 12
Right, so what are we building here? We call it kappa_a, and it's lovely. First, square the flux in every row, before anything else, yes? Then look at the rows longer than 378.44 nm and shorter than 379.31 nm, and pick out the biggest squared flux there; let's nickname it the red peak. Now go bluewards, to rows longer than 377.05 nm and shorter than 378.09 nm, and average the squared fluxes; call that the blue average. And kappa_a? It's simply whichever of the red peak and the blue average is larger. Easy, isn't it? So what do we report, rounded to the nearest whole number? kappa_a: 256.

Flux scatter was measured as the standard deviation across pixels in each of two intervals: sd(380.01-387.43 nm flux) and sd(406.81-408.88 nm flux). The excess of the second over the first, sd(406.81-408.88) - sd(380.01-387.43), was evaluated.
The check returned -1.6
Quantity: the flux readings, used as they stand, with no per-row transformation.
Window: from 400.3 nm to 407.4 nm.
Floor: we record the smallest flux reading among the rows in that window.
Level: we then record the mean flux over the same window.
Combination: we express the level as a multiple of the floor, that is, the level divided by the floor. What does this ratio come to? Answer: 1.1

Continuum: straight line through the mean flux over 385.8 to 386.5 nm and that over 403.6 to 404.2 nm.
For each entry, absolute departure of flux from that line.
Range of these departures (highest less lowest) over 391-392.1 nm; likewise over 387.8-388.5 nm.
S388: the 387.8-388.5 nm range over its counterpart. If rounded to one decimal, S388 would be 2.7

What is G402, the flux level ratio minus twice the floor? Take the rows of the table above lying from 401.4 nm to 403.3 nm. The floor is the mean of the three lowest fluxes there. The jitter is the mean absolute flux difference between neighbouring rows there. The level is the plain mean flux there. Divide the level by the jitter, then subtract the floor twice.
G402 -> -4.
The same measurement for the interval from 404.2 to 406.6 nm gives -8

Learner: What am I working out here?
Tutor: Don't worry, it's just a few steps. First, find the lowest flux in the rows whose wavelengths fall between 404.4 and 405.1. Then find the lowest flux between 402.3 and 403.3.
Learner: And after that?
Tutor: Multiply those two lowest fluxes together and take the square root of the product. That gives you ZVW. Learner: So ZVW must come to 16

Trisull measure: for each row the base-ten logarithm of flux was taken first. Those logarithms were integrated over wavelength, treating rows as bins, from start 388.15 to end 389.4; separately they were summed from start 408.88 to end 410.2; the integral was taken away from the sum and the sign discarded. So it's 6.7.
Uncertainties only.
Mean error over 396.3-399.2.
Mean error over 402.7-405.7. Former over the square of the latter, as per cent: 165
